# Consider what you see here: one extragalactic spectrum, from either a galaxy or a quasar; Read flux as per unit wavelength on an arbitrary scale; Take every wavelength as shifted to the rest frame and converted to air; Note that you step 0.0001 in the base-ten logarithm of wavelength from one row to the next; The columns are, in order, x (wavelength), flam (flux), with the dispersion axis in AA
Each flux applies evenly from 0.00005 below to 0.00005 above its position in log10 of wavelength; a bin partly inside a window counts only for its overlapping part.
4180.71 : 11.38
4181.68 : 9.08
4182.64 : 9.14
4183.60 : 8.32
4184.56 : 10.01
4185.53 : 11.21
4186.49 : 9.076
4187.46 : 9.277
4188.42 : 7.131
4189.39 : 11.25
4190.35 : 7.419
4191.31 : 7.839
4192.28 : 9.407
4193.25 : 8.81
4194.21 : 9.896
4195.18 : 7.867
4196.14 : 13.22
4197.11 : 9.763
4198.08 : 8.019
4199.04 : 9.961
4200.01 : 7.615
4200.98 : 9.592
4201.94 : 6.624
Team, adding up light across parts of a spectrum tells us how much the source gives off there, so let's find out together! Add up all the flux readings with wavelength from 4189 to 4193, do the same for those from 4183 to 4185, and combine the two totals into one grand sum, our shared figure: 54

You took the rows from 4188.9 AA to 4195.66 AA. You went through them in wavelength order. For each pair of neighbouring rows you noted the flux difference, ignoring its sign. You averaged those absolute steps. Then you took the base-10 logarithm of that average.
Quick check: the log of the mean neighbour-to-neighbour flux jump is 0.20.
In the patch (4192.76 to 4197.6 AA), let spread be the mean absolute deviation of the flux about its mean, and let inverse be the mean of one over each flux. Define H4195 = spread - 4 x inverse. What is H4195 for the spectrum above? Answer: 0.9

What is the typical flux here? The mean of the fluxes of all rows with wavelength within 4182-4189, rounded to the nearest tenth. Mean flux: 9.2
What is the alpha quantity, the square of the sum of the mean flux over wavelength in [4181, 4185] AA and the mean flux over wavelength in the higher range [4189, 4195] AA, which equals 333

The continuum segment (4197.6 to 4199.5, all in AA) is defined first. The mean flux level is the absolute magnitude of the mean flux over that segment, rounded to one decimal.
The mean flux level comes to 9.0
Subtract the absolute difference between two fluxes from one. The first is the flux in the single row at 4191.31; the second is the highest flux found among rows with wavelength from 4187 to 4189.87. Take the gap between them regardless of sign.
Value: -2.4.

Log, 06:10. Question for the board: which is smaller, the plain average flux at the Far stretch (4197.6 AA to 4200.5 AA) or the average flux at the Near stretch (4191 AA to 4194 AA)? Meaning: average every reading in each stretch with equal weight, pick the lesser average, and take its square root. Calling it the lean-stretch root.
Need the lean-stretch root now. 2.92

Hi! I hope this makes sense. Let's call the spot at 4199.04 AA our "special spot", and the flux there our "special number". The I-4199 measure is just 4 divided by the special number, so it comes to 0.40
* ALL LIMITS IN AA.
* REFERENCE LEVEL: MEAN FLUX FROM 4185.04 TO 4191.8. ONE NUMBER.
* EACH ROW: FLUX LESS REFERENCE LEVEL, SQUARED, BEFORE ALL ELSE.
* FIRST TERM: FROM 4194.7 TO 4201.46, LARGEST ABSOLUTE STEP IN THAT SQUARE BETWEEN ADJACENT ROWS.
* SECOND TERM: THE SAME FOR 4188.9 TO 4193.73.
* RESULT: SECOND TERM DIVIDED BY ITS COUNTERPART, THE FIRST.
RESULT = 0.14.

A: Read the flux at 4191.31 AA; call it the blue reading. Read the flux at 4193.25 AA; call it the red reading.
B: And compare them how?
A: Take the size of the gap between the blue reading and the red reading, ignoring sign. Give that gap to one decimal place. 1.0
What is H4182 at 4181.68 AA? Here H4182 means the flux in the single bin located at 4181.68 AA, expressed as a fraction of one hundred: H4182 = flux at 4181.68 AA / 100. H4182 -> 0.091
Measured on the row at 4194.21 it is 0.099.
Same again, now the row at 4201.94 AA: 0.066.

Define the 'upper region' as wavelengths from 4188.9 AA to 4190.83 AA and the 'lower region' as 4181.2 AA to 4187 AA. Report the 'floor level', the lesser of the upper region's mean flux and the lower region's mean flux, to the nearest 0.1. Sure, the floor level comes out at 9.3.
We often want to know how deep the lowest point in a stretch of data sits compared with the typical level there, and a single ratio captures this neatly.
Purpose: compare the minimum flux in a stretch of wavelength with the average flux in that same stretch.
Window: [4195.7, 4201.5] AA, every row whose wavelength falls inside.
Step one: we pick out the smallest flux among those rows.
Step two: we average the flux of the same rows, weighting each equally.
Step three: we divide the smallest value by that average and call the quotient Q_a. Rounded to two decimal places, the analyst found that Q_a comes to 0.79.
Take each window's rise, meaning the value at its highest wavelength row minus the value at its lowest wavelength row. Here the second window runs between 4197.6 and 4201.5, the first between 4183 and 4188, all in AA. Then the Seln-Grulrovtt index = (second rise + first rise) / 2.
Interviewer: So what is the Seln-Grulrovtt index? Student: 1.3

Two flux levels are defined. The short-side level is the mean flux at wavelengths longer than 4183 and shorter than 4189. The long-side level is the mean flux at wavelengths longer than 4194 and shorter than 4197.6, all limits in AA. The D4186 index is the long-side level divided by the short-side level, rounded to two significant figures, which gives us 1.1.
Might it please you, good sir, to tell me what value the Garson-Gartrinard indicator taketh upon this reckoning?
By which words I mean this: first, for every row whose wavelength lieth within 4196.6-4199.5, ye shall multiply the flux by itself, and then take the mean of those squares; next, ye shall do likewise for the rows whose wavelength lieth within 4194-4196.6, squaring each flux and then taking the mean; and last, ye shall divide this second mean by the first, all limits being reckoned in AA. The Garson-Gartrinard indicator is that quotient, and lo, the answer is 1.29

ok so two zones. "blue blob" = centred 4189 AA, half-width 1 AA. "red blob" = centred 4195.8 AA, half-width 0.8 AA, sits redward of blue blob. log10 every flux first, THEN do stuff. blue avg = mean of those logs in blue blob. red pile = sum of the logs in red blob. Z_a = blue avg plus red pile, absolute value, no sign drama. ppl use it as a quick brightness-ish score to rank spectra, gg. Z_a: 2.97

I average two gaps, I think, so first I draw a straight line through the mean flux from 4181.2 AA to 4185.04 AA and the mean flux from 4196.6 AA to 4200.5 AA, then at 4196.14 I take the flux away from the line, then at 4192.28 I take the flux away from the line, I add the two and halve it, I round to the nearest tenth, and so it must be -2.4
